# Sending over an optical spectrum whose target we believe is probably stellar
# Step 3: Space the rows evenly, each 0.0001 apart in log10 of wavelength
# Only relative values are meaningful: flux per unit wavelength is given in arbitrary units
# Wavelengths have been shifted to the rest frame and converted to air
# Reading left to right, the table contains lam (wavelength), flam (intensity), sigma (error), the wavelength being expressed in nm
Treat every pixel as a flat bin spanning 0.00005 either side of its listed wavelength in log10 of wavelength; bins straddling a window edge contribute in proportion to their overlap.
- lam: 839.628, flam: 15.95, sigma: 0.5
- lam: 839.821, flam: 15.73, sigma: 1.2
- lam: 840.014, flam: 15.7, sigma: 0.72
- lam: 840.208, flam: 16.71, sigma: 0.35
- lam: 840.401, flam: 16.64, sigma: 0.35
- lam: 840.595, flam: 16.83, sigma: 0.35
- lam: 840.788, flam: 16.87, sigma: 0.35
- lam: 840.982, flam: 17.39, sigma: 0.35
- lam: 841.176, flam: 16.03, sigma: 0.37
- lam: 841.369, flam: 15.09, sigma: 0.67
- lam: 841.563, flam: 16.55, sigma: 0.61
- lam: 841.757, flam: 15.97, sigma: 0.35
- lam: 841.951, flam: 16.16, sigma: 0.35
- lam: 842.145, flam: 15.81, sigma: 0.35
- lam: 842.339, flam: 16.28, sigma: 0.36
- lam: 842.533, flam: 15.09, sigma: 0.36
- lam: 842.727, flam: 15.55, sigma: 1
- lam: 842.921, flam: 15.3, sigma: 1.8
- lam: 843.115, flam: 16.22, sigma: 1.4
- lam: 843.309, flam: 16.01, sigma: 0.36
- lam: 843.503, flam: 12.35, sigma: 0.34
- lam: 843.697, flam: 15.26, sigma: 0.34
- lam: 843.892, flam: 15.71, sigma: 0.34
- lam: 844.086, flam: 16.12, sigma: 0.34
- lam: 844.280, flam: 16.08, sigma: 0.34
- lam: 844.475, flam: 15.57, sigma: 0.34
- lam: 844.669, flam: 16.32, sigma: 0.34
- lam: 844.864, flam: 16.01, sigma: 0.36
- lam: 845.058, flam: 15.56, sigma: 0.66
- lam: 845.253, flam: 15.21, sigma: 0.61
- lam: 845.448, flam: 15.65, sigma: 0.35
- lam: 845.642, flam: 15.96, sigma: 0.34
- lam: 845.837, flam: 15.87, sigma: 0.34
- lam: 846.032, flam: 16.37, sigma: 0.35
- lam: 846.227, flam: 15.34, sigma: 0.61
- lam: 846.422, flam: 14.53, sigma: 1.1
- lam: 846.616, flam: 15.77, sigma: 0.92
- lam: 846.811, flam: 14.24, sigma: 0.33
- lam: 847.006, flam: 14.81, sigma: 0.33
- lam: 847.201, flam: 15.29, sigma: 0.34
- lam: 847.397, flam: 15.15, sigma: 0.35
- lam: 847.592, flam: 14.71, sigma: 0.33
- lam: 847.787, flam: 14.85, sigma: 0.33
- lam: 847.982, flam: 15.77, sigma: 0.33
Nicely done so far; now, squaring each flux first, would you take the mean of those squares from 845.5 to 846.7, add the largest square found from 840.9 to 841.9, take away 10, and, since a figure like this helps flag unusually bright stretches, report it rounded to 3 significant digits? 537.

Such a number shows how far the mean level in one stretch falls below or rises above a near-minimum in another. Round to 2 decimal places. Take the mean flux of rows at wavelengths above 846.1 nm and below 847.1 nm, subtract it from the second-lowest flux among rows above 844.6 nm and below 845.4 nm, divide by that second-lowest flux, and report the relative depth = 0.04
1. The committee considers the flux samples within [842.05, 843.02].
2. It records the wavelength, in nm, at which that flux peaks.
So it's 842.339 nm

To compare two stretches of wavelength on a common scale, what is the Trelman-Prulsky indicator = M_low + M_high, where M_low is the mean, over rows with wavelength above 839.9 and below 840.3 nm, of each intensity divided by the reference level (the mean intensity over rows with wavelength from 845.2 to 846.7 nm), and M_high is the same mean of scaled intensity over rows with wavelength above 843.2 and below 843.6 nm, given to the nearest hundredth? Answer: 1.95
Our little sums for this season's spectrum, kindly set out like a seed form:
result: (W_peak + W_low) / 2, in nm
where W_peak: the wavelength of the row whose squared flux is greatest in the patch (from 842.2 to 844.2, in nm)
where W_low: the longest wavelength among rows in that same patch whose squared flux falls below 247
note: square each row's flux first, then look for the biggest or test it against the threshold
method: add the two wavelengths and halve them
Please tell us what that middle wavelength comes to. 843.12 nm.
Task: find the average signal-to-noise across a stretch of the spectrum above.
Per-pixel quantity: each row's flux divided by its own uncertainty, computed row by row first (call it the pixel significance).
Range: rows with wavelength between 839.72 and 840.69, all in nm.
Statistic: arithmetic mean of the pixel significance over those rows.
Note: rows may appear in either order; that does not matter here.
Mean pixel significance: 36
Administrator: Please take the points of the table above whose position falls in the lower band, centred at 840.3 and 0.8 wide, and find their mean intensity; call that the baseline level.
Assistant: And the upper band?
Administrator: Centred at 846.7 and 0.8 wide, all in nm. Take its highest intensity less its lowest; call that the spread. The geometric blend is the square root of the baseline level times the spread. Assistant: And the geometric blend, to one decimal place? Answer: 5.0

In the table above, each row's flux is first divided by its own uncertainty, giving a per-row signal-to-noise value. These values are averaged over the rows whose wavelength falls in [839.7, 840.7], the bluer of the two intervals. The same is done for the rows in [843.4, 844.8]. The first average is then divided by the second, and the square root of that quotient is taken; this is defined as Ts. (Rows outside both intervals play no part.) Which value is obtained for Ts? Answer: 0.89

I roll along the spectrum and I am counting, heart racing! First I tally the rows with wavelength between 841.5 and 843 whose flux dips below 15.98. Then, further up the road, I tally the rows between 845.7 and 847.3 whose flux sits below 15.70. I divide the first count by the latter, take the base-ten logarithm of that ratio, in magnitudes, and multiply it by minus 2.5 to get 0.00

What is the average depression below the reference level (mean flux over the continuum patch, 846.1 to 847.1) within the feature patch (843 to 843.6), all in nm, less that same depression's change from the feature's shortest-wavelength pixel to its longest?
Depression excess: -3.8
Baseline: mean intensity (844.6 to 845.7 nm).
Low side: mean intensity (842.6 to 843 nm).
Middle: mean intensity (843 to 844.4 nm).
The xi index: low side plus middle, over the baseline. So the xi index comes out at 1.95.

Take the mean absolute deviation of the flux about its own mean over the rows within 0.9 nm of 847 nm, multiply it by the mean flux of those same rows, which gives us 5.6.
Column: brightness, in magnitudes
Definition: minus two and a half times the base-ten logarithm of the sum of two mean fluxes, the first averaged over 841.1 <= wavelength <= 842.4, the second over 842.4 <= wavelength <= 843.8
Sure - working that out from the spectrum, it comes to -3.73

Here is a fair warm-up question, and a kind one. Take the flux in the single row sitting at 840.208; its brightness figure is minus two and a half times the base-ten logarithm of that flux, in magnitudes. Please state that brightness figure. -3.06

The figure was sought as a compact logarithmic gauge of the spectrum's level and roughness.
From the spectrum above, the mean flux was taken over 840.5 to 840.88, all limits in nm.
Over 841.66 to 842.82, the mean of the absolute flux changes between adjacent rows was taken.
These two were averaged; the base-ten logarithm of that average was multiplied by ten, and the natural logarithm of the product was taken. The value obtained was 2.24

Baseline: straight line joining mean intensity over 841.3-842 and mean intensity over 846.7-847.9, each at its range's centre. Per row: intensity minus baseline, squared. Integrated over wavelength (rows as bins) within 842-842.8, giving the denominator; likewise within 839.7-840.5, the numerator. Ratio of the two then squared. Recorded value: 2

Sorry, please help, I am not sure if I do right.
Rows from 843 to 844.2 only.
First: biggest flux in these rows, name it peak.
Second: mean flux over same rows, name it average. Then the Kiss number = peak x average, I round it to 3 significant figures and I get 248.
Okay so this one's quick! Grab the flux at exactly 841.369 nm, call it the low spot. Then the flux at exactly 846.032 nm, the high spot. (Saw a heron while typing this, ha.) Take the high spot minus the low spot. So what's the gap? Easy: 1.28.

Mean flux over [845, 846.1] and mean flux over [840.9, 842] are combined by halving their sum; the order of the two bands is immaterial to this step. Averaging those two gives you 16.0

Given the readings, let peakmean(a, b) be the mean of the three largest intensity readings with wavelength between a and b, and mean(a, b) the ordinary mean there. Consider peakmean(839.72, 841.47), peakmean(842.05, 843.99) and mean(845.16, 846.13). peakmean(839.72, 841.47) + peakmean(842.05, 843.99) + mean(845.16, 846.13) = 49.01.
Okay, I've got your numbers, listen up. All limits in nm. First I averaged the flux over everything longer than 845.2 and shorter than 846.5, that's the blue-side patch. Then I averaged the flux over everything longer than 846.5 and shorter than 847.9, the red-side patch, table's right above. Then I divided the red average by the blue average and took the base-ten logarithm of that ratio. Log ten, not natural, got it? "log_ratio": -0.017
